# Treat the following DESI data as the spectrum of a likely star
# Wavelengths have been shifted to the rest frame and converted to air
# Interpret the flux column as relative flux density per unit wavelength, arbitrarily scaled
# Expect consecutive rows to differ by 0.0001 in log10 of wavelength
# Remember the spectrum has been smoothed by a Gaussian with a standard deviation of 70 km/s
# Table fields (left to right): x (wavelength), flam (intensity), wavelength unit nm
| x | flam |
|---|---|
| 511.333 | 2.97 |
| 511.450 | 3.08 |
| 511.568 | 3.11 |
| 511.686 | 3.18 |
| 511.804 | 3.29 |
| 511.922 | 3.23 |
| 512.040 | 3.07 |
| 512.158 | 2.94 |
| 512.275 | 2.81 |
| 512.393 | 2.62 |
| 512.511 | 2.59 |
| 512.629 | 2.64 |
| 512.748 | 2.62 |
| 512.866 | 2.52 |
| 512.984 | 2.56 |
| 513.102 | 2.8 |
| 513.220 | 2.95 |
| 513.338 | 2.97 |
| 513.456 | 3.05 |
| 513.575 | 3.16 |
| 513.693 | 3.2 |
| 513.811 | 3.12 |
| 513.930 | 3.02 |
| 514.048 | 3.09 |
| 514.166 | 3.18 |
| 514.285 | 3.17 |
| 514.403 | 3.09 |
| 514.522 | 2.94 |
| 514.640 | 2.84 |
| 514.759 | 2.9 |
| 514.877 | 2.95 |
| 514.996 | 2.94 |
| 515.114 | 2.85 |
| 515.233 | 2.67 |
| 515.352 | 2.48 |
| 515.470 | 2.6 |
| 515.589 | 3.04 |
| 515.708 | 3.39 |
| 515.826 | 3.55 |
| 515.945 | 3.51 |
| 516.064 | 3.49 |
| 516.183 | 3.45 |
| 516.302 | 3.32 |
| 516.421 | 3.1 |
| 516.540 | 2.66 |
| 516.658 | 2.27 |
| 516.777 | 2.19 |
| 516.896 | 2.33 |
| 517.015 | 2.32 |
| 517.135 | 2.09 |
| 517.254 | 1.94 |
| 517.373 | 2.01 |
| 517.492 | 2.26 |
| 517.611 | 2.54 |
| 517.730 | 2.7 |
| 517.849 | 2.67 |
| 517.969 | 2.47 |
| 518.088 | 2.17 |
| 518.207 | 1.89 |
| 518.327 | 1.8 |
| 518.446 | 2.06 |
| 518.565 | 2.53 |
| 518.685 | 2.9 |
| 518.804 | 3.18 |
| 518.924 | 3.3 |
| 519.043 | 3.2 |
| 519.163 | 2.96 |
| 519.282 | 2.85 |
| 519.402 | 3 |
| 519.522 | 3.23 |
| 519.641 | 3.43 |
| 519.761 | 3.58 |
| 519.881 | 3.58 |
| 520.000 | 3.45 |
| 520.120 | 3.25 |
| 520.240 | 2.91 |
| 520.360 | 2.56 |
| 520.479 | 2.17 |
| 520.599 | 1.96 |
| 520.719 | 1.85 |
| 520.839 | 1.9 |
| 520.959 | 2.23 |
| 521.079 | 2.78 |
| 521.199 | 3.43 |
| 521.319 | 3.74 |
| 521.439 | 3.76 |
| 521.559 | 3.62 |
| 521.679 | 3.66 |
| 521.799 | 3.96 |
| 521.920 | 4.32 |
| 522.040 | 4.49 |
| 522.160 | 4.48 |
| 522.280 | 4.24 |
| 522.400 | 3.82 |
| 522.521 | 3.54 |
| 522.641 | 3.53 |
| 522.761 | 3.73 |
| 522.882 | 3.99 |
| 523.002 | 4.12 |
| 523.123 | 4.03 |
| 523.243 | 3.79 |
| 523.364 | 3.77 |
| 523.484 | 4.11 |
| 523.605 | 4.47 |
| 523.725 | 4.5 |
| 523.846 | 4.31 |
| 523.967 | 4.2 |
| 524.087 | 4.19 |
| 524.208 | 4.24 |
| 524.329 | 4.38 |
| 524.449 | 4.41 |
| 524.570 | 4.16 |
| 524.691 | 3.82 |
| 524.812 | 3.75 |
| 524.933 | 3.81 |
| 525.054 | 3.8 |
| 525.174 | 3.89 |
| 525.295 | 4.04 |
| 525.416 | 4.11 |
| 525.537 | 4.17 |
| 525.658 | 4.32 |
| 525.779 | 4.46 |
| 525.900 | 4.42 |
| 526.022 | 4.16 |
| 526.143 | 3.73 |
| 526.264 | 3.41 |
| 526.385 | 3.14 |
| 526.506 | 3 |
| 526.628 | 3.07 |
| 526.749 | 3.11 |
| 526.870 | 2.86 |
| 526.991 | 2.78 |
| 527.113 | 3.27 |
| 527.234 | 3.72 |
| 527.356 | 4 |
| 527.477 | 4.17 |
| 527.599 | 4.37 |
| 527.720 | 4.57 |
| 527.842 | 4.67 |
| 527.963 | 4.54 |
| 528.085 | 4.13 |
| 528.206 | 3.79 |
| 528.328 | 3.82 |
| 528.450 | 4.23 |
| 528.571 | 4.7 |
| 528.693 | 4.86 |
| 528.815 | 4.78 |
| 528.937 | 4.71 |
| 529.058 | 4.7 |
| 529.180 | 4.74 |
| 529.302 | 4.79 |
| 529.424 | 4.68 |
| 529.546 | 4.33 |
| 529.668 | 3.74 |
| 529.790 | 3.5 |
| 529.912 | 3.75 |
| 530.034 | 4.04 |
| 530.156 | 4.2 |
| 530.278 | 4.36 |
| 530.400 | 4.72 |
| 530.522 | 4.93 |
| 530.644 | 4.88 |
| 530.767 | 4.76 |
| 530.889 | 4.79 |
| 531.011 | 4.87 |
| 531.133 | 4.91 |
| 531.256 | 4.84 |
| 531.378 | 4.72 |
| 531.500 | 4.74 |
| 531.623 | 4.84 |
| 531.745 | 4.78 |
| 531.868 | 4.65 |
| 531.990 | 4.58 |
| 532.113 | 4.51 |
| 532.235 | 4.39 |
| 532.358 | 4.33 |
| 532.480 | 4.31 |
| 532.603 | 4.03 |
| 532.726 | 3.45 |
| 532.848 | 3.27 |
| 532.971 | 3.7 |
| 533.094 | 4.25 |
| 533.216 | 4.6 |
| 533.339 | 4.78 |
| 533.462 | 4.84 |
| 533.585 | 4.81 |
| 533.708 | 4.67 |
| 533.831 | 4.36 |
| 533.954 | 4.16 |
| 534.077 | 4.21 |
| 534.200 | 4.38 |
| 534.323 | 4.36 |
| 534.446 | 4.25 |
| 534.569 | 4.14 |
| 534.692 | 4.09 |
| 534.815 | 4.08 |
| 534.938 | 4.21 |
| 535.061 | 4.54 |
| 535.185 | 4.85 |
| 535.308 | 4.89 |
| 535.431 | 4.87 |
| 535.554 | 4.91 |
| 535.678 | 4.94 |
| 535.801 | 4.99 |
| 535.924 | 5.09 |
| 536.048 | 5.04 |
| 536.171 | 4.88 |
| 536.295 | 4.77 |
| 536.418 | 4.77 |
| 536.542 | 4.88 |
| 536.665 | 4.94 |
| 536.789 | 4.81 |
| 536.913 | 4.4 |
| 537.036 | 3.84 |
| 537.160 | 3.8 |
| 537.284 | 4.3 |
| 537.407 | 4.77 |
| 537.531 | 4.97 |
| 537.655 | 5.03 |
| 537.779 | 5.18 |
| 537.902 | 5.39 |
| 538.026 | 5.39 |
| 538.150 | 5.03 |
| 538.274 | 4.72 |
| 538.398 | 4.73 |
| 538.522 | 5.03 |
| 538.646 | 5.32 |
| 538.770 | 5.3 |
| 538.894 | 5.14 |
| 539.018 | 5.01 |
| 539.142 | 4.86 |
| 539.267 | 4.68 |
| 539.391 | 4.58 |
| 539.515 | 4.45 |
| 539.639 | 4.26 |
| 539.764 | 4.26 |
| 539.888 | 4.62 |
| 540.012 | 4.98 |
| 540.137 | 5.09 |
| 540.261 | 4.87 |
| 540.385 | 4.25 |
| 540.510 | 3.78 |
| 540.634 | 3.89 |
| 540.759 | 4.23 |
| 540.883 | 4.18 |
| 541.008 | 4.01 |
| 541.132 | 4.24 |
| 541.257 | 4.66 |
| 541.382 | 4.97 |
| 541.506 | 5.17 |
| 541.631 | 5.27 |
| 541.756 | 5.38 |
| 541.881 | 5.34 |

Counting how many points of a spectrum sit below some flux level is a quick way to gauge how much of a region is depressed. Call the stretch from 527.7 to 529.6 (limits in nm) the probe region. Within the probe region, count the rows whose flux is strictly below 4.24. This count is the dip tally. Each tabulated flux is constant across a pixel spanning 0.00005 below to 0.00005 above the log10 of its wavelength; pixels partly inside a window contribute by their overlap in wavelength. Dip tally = 4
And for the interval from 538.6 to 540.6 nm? 1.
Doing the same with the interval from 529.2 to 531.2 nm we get 5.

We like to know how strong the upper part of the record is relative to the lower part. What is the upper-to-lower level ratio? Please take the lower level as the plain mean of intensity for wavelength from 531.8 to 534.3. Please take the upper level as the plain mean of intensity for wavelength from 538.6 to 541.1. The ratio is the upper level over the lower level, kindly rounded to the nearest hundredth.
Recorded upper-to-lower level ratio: 1.06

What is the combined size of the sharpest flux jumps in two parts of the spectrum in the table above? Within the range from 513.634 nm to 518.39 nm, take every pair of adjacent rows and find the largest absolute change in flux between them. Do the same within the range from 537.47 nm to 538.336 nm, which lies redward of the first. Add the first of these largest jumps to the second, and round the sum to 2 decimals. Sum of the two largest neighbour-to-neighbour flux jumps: 0.80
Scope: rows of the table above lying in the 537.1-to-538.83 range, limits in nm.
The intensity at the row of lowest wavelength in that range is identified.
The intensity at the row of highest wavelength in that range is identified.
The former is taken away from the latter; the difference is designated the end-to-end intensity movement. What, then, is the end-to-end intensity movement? 1.5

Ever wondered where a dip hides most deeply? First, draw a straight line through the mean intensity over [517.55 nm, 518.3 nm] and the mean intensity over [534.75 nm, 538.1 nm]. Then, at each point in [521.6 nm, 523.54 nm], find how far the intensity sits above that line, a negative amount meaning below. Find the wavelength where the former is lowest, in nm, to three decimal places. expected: 522.641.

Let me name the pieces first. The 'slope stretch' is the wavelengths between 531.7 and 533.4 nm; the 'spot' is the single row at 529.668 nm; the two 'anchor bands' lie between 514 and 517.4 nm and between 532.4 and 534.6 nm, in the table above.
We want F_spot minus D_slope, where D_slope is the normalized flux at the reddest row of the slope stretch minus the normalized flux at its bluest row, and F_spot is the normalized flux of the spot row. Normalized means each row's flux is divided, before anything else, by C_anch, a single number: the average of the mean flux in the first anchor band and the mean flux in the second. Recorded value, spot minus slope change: 1.05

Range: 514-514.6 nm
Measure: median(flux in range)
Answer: 3.1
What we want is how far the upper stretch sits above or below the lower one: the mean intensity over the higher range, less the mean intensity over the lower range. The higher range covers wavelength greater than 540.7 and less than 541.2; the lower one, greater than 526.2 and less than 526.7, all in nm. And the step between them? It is 1.0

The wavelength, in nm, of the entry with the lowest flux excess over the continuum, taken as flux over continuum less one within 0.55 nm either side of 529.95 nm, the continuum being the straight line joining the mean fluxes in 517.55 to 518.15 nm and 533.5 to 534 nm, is 529.790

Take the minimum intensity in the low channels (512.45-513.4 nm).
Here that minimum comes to 2.52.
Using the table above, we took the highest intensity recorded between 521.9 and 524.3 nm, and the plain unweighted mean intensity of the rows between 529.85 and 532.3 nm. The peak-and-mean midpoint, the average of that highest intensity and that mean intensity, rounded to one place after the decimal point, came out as 4.6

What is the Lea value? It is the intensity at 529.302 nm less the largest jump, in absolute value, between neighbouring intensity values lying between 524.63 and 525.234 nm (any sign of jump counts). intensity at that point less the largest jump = 4.70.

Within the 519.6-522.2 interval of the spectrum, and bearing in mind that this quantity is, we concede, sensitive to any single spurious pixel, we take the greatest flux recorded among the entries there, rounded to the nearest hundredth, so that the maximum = 4.49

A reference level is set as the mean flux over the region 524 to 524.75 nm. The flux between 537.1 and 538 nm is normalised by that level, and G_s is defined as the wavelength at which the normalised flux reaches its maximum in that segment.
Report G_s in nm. 537.902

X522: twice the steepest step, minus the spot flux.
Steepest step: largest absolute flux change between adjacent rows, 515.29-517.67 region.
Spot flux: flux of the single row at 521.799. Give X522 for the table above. -3.1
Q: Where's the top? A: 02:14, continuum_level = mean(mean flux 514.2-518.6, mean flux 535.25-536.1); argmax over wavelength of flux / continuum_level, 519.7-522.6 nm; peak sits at 522.040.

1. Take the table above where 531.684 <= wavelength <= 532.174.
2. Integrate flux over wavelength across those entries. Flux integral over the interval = 2.3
